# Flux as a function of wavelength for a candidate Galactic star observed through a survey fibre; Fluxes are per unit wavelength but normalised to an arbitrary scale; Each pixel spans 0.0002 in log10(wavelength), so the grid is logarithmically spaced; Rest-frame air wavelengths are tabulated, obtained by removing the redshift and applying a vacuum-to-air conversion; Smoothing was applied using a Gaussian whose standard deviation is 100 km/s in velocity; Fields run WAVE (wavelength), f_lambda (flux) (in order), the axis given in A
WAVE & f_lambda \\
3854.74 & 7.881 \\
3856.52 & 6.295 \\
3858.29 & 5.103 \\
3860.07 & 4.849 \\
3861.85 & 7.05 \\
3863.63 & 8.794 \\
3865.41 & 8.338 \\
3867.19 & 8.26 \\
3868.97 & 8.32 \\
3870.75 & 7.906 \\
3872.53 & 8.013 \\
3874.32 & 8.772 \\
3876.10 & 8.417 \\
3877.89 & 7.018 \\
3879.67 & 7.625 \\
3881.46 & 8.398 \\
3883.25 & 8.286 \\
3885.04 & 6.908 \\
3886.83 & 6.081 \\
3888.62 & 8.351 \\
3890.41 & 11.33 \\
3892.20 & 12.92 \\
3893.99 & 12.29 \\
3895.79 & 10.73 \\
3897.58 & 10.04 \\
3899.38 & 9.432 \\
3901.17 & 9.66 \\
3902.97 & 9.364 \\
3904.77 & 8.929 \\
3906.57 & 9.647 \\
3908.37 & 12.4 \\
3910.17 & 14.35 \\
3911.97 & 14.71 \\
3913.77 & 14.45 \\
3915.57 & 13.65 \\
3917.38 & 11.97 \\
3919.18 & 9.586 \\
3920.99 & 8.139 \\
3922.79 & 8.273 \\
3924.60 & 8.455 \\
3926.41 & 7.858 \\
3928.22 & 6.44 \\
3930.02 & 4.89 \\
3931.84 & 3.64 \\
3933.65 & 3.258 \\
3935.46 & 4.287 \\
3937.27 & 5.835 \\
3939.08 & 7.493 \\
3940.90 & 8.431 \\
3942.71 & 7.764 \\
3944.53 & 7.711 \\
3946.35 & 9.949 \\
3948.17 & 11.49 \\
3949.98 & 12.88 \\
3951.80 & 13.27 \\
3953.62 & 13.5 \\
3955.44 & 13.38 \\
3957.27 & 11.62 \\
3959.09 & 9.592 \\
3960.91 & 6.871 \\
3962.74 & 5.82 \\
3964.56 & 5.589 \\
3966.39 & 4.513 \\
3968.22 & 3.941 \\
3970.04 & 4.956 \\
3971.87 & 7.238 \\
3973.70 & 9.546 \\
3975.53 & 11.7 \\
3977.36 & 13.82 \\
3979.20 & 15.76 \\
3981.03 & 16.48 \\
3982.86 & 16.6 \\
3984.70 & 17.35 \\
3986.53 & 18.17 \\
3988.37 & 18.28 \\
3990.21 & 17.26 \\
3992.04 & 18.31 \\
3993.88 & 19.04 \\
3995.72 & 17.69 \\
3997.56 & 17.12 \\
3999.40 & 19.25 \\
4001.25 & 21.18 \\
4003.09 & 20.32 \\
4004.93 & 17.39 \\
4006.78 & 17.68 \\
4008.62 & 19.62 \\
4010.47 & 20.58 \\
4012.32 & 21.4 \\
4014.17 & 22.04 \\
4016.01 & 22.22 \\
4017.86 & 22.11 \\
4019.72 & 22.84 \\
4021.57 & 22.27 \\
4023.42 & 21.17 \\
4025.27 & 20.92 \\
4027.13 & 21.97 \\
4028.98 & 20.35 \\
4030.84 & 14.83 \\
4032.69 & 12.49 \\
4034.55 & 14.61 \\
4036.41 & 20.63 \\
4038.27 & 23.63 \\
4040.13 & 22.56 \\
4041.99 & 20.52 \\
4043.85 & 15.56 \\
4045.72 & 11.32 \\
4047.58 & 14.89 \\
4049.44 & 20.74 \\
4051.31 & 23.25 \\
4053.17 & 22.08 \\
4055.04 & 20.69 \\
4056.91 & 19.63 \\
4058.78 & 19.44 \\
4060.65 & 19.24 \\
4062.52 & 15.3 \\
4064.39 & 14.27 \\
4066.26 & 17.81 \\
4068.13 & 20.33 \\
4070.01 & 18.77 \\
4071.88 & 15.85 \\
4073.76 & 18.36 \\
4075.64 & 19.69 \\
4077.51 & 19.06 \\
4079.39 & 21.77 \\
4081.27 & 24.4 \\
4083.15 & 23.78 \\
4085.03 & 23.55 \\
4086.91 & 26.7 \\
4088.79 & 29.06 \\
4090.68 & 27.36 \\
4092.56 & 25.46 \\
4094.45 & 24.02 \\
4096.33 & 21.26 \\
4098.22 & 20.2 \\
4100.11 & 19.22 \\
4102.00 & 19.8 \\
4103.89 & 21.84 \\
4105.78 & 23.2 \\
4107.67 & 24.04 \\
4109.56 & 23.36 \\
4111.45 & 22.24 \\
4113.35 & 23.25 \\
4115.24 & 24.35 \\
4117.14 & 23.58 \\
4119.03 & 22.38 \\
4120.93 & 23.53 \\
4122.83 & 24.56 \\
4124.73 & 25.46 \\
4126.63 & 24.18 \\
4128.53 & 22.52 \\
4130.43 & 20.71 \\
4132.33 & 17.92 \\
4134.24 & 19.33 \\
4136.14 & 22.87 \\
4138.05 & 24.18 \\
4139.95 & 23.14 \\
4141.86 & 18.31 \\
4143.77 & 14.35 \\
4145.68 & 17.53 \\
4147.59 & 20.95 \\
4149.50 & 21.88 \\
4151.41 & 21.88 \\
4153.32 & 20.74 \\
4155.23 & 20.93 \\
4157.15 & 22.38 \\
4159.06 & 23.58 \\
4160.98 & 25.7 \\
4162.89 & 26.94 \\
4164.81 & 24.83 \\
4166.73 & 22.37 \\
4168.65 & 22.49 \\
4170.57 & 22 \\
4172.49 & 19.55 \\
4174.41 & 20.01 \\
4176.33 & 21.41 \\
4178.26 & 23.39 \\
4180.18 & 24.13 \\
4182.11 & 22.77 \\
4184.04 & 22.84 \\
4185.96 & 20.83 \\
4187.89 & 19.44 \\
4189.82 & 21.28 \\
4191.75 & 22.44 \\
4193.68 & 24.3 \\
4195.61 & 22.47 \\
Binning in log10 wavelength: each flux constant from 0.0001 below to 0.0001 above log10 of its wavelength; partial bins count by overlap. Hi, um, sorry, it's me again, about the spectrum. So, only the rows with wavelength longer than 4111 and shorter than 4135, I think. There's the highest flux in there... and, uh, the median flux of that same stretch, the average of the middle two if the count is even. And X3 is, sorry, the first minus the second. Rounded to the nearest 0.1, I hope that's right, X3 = 2.2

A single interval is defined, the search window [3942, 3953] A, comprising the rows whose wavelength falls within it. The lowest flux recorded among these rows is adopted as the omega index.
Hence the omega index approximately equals 7.711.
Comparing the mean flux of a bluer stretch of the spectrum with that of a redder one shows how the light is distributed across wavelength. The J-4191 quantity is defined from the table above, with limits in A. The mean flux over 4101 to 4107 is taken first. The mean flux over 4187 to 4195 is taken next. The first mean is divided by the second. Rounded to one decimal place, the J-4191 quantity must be 1.0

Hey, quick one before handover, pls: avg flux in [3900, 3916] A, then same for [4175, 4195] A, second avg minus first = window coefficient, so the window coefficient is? 10.4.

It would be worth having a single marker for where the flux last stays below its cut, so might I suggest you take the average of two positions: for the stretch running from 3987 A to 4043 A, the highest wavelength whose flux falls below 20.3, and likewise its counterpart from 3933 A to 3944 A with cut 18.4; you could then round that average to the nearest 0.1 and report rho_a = 3988.6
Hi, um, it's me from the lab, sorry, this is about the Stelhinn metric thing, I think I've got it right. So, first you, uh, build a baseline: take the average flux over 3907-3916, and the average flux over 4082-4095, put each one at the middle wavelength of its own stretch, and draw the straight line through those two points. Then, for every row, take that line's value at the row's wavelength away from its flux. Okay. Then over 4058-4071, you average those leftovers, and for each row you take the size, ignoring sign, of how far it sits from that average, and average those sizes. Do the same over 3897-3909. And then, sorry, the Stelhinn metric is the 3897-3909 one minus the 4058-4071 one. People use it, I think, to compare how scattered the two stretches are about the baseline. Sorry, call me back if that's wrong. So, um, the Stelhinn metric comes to -1.0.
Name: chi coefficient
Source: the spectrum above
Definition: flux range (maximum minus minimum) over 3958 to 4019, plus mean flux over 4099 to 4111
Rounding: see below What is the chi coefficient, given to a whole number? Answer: 40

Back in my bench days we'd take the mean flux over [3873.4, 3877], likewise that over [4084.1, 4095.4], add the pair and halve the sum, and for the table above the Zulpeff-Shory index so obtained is 17.3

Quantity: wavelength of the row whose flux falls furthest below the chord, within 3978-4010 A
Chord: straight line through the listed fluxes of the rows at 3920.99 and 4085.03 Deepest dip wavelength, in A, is 4004.93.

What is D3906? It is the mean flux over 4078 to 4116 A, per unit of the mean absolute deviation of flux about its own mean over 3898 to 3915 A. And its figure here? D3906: 10.4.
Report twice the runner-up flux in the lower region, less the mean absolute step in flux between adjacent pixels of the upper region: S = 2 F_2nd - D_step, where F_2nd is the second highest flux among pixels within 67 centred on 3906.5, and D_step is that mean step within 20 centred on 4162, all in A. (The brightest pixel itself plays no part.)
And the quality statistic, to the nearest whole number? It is 28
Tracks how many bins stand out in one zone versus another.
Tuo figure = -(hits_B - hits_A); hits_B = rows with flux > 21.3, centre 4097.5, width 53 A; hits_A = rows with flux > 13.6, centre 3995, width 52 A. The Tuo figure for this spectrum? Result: 4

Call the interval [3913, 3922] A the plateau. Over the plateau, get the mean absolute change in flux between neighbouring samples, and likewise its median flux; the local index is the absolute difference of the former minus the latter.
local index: 10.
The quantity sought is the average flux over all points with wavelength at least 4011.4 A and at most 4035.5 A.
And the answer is 19.9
